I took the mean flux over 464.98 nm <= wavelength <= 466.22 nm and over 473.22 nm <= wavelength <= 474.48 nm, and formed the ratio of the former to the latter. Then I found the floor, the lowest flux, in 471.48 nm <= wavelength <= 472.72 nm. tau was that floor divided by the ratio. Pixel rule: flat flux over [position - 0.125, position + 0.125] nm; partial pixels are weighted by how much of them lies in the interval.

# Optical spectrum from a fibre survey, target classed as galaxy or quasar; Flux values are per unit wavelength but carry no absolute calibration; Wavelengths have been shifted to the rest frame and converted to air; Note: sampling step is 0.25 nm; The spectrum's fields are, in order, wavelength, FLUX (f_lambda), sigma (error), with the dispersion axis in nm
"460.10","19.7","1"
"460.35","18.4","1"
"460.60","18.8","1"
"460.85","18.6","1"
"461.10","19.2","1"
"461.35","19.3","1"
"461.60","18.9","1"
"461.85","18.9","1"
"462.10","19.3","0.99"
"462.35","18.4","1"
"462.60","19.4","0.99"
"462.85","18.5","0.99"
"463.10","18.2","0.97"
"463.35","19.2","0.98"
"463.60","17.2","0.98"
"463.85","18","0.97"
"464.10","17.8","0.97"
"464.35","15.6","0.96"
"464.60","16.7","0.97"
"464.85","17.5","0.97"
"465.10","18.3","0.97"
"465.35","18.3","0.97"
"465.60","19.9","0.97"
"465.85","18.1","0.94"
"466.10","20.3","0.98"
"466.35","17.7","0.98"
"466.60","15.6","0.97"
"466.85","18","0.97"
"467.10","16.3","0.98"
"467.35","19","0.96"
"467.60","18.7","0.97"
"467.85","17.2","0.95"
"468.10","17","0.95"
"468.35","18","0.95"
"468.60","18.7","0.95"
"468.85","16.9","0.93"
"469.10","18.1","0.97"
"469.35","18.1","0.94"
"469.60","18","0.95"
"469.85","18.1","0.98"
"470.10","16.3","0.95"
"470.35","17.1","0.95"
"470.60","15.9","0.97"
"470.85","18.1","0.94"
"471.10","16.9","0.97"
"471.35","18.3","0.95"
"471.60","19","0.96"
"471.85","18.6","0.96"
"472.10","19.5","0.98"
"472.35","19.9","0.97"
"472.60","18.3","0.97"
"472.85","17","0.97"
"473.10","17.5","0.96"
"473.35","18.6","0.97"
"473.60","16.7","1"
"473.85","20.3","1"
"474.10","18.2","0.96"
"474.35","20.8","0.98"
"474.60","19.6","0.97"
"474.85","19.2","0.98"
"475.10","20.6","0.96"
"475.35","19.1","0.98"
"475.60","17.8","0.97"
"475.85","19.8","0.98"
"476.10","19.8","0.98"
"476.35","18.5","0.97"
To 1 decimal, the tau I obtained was 18.2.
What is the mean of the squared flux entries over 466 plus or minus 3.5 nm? 323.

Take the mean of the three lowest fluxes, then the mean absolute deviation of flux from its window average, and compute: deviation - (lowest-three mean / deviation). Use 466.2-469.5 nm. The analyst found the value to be -19.6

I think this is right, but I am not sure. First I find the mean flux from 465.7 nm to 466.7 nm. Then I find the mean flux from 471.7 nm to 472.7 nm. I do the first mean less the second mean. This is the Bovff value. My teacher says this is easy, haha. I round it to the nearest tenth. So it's -1.1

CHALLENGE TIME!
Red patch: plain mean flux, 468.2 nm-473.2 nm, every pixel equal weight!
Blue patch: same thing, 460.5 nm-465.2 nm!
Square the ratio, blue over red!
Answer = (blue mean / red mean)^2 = 1.04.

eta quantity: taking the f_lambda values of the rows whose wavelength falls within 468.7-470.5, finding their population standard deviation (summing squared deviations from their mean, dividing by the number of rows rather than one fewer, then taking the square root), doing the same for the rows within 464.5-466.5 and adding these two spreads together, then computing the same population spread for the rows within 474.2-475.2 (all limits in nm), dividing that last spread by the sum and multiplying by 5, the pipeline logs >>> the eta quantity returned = 1.8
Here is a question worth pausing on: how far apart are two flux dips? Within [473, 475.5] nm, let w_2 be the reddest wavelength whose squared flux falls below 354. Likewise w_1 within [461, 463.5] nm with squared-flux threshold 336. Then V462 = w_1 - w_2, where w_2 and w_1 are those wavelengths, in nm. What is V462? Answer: -11.00 nm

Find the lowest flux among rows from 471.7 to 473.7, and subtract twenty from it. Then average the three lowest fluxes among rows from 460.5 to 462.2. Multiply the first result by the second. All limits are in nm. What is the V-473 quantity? -62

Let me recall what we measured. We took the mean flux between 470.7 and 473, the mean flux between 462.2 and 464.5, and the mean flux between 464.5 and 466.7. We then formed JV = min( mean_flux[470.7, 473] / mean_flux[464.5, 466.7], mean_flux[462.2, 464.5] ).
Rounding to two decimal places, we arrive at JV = 1.02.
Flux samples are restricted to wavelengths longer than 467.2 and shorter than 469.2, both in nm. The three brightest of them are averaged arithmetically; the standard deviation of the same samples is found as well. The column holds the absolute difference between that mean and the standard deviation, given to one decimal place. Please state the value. 18.0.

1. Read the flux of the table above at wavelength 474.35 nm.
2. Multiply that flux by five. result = 104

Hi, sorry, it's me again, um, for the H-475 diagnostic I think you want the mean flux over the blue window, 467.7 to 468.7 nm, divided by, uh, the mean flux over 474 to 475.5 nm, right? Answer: 0.91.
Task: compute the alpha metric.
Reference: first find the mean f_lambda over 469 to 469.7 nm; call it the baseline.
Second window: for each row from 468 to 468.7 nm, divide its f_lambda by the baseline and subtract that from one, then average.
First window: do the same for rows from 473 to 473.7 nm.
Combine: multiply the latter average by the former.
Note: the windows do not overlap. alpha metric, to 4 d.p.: 0.0002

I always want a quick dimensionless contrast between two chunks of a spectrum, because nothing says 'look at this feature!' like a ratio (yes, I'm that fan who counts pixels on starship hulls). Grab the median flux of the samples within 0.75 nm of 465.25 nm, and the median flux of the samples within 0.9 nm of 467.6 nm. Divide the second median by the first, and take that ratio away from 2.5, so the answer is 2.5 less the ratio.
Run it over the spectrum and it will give 1.51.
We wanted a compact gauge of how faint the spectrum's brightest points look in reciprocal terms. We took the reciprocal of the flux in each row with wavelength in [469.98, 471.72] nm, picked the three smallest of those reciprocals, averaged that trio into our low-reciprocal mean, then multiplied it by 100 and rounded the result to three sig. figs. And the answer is 5.42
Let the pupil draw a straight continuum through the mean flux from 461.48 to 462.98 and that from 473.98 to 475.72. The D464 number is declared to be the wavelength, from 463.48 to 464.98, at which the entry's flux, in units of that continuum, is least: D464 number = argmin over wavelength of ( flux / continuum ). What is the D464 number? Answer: 464.35 nm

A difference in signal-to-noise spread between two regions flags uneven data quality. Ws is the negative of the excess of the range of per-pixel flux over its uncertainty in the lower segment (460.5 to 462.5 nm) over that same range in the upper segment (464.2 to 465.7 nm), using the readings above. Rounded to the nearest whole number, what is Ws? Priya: 3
